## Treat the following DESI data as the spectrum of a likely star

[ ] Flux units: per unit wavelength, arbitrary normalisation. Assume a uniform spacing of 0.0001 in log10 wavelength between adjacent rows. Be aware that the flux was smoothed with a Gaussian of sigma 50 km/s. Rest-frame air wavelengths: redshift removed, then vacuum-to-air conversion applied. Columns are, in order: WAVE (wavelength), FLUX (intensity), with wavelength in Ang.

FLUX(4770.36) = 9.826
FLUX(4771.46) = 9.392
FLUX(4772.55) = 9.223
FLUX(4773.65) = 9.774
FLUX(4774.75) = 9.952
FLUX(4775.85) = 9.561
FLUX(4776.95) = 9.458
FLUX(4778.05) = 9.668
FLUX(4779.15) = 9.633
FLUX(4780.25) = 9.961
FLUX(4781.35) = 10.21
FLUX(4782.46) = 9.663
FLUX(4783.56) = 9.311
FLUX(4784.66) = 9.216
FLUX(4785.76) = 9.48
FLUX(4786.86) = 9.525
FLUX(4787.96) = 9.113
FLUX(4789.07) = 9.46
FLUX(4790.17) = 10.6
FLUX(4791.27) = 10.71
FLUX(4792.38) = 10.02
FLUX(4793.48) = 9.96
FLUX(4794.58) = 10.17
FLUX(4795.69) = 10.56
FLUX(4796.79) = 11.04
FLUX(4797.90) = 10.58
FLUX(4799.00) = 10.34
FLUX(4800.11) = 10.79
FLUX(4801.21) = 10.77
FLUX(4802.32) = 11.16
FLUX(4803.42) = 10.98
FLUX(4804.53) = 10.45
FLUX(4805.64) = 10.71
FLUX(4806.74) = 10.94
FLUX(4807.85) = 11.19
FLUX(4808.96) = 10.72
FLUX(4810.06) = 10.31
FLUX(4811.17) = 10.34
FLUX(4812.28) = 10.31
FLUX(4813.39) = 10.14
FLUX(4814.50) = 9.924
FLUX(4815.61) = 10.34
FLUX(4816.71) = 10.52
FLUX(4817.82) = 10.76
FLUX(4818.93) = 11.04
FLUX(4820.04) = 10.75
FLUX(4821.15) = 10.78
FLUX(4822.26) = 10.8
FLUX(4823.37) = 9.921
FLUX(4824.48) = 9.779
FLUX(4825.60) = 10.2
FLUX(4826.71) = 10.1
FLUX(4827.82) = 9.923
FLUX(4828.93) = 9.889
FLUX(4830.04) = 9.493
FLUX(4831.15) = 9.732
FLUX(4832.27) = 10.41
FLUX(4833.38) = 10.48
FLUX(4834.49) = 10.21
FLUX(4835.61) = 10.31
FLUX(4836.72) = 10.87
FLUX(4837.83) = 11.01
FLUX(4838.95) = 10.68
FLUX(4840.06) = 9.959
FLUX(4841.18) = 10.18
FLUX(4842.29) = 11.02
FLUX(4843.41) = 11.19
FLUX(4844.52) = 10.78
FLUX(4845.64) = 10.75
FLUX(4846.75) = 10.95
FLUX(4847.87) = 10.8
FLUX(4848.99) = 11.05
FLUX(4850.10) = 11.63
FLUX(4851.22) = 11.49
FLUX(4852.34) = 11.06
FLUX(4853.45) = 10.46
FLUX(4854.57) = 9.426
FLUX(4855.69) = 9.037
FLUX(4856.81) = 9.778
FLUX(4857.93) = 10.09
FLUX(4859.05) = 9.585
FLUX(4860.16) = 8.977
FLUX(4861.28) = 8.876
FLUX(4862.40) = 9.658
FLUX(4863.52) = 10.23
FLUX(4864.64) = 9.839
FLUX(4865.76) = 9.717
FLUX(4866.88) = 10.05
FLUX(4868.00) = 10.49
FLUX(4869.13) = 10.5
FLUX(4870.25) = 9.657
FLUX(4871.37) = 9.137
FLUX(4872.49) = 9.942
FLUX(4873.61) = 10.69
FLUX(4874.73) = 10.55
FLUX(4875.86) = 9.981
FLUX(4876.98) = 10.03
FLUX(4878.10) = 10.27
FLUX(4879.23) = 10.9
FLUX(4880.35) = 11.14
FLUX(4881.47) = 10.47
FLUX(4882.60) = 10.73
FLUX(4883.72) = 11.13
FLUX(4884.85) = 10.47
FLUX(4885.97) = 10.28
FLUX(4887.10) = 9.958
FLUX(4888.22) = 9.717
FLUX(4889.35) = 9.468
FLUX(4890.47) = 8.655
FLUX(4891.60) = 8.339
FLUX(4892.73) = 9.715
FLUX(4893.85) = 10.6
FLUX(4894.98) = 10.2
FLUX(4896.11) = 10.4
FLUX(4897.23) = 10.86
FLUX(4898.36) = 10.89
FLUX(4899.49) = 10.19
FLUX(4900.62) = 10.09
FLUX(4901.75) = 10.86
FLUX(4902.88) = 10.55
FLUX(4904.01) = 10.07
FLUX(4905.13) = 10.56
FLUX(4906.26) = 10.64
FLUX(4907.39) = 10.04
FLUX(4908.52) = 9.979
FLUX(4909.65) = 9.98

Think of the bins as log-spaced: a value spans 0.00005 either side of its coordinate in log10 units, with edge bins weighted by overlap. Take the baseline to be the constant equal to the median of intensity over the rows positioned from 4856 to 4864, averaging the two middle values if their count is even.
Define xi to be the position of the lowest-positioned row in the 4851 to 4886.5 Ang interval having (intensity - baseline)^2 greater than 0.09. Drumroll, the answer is 4851.22 Ang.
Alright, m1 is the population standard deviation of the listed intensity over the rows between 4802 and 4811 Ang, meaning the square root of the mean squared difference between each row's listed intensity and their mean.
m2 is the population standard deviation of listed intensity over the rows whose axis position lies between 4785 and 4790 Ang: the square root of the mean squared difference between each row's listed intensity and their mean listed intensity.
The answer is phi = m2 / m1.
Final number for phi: 0.6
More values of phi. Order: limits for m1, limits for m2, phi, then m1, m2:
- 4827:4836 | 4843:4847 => 0.5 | 0.33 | 0.17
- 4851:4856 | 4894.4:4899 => 0.3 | 0.94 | 0.30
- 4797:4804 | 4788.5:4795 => 1.6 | 0.26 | 0.42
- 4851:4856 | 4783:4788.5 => 0.2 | 0.94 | 0.16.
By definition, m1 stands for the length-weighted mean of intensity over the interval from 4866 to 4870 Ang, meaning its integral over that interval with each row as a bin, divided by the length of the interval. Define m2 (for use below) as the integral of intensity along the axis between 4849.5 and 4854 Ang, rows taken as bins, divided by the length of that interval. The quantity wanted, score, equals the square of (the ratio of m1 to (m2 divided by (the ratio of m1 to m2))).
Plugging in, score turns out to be 0.70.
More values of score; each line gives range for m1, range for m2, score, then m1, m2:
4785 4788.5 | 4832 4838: 0.63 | 9.4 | 10.5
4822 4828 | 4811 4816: 0.96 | 10.1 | 10.2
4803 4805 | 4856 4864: 1.55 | 10.7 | 9.6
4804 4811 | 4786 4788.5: 1.71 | 10.7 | 9.4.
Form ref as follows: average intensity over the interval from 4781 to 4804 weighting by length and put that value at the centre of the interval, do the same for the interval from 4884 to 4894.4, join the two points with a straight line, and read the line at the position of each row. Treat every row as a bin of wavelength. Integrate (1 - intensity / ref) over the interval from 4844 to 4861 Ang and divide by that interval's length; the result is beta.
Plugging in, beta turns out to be -0.047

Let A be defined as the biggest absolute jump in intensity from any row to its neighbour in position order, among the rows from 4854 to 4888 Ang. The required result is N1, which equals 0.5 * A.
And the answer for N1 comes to 0.42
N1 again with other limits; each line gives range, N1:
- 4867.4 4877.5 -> 0.42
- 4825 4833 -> 0.34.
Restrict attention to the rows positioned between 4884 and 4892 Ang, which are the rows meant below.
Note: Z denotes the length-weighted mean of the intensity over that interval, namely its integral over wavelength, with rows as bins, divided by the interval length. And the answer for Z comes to 9.6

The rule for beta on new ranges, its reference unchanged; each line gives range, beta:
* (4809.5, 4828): -0.030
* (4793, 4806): -0.048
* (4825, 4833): 0.003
